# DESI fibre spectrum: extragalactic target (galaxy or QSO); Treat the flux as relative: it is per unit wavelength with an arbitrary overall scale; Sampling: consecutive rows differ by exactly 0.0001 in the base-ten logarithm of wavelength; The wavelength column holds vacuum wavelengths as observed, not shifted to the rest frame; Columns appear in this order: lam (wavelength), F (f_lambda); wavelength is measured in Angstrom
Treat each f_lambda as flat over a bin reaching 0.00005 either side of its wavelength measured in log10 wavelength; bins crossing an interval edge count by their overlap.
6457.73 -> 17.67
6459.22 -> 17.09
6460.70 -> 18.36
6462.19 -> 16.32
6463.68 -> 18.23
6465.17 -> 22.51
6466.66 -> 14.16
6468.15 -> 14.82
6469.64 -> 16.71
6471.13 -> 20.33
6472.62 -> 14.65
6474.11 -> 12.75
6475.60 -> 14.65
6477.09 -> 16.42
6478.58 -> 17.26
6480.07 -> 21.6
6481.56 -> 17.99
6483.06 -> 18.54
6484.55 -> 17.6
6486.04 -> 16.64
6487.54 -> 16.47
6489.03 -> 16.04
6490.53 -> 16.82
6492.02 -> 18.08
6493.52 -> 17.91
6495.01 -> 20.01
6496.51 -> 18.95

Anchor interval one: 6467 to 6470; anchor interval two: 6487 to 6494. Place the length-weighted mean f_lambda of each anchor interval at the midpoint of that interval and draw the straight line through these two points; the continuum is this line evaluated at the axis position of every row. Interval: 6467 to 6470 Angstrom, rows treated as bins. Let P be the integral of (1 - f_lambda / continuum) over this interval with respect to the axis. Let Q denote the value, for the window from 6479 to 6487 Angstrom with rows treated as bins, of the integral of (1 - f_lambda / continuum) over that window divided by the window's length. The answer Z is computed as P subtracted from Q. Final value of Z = -0.1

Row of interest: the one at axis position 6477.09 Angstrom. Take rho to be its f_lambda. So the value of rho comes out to 16.42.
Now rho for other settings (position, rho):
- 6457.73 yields 17.67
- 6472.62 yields 14.65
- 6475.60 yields 14.65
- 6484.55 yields 17.6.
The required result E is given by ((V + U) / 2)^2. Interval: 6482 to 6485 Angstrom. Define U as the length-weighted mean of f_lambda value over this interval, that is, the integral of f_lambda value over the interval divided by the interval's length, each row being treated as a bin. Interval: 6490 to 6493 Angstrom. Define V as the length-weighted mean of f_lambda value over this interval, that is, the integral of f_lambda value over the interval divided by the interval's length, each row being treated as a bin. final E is 317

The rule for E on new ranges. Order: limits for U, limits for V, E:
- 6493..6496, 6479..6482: 376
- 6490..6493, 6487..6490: 286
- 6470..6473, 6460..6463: 307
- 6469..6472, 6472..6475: 258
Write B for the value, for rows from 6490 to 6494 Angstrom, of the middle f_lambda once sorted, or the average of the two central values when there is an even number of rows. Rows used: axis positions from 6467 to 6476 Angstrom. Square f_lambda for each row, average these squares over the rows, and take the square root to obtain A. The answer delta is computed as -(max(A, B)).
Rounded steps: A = 15.8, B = 17.9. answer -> -17.9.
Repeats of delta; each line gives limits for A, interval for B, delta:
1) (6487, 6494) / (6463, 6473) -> -17.1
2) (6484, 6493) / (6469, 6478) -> -17.0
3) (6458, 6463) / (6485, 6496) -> -17.3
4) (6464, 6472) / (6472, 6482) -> -18.0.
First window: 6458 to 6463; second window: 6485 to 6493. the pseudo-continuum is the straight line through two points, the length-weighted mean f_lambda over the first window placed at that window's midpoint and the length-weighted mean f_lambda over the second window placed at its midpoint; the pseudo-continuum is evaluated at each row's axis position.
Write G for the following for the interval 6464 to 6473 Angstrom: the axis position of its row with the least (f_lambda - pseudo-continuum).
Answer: 6466.66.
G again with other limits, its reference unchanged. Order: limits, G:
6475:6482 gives 6475.60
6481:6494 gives 6489.03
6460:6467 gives 6466.66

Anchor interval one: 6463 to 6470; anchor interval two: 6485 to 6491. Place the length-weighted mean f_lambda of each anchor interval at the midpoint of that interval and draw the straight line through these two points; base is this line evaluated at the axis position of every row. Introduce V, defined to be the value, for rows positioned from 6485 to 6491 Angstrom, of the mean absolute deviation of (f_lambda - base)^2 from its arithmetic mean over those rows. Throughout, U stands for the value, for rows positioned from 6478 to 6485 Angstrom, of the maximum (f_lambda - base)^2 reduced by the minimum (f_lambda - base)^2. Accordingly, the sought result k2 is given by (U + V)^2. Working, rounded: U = 23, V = 0.1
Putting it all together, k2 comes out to 525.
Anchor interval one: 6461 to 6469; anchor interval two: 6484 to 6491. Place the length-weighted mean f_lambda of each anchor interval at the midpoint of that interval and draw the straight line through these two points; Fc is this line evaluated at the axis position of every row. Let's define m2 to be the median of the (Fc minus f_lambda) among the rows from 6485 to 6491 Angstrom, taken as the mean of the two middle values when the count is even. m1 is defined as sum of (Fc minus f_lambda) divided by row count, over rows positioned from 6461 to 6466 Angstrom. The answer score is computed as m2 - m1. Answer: 1.9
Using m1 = -1.7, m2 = 0.1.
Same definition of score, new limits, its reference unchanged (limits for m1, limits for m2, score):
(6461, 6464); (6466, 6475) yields 2.3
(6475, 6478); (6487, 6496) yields -2.2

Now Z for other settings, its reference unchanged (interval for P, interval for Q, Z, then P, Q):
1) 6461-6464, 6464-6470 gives 0.3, -0.46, -0.12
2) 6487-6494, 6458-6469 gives -0.2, 0.00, -0.15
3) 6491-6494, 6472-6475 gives 0.3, -0.12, 0.13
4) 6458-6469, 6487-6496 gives 1.7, -1.70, -0.03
